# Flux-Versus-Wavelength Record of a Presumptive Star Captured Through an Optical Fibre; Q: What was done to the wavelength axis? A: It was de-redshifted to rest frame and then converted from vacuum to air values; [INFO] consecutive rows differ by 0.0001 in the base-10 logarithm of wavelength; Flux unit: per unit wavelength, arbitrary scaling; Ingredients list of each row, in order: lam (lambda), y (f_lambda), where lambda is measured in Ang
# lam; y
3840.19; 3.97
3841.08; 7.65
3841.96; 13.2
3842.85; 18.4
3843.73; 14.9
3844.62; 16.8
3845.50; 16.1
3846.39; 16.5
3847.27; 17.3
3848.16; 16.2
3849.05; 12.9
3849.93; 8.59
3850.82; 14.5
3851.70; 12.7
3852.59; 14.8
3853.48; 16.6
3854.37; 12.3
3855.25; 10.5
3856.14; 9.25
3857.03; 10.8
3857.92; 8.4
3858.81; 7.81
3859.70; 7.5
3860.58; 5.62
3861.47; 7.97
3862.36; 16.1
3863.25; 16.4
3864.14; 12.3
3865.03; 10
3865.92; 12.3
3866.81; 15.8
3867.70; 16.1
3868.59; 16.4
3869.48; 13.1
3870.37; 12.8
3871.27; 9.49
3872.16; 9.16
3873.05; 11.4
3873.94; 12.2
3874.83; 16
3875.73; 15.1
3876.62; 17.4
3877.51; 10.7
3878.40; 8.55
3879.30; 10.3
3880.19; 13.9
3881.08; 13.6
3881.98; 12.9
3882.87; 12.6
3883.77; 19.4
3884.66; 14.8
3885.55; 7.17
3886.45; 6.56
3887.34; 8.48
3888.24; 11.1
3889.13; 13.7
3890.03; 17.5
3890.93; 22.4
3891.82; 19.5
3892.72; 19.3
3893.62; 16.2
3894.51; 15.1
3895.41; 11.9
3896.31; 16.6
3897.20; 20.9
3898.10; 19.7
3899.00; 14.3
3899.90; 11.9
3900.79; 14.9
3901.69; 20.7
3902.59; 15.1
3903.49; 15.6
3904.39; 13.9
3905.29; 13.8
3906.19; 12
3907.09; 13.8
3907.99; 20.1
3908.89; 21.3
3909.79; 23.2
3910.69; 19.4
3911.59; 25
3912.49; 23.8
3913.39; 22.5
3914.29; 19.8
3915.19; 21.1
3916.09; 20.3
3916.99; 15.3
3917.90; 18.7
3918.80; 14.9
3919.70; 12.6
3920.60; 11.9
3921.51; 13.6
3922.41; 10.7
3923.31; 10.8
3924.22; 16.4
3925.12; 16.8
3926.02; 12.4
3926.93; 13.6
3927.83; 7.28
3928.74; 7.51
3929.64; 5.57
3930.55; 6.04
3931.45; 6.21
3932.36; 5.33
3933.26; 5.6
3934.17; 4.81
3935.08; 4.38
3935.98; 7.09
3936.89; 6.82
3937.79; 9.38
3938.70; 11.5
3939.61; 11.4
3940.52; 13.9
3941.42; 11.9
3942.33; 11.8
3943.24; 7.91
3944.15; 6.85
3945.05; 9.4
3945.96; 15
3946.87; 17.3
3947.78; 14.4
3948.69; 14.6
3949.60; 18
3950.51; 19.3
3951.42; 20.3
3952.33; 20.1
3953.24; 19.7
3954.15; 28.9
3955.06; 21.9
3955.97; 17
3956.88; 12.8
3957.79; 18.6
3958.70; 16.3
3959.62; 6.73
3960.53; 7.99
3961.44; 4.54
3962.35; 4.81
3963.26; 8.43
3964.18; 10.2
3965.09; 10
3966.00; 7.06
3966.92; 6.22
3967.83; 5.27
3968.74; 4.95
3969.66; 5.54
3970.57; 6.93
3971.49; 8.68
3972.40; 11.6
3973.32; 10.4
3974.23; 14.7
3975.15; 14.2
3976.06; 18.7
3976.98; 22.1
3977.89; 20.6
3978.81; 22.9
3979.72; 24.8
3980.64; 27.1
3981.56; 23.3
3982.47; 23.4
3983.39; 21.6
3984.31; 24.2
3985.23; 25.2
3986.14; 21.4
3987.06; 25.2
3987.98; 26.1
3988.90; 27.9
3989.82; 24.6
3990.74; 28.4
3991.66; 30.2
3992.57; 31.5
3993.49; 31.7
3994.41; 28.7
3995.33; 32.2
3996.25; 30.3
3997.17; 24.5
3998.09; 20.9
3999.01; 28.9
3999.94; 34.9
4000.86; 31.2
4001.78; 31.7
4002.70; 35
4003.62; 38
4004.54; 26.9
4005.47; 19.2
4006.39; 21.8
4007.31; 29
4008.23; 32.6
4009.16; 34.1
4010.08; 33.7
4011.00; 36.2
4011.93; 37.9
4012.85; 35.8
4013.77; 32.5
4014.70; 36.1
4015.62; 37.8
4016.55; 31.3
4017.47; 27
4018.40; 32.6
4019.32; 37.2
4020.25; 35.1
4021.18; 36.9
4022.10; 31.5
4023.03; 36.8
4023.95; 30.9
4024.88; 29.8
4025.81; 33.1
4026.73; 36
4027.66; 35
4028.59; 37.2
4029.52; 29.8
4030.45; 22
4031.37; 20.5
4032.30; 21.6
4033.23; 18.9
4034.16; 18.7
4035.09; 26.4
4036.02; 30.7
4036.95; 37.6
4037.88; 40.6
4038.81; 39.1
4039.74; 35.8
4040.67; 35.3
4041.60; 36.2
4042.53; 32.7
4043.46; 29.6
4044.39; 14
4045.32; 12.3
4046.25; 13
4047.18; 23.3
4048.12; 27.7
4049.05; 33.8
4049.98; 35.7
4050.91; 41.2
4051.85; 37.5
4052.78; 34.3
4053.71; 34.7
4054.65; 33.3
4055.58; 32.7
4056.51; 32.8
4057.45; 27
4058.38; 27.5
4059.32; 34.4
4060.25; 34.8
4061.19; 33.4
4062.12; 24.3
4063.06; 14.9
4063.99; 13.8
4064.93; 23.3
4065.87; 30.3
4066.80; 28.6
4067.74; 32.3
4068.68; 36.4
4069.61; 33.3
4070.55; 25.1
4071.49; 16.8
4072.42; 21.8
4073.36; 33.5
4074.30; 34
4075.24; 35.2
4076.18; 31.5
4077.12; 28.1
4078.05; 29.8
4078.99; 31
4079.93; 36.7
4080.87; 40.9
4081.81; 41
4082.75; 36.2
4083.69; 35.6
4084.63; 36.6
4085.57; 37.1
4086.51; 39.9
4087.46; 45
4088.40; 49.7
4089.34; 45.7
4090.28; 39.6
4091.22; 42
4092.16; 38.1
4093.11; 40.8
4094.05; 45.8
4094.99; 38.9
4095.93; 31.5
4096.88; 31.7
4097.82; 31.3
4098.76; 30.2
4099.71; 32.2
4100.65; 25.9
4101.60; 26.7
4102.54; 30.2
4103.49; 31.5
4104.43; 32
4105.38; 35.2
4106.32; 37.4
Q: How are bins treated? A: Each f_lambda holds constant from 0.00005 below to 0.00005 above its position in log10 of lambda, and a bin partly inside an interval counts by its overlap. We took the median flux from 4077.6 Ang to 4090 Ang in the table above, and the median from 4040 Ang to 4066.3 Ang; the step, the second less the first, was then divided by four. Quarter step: -1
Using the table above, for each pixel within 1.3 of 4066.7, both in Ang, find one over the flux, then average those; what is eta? 0.033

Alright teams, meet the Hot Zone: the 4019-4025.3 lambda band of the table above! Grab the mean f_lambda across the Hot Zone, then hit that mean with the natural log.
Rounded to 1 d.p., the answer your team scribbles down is 3.5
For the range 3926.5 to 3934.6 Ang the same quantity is 1.9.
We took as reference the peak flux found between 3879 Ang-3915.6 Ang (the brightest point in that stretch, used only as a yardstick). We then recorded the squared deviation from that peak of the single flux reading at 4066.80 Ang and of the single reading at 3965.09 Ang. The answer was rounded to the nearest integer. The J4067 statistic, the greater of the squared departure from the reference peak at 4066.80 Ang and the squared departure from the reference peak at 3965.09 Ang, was 225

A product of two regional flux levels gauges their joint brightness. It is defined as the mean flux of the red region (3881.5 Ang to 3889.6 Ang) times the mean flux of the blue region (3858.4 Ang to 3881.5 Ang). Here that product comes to 145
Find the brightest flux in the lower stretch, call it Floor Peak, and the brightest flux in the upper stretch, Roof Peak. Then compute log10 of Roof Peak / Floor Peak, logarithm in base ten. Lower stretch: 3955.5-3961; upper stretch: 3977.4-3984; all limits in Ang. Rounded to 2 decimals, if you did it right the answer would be 0.16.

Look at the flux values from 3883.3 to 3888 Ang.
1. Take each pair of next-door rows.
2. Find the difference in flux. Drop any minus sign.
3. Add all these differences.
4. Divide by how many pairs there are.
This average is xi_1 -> 3.7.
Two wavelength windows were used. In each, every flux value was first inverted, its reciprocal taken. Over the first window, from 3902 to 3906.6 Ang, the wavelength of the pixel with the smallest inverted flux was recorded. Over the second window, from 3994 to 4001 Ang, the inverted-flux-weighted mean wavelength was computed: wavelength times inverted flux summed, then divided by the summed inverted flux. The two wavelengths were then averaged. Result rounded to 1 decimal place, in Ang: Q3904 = 3950.5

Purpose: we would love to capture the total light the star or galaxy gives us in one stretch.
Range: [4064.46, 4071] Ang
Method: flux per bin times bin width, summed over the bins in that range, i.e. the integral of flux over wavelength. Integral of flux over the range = 196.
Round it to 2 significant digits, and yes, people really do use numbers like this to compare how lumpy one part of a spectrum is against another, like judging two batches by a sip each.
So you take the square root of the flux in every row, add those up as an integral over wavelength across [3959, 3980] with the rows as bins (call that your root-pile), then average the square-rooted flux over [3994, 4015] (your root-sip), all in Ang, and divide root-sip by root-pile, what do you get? 0.082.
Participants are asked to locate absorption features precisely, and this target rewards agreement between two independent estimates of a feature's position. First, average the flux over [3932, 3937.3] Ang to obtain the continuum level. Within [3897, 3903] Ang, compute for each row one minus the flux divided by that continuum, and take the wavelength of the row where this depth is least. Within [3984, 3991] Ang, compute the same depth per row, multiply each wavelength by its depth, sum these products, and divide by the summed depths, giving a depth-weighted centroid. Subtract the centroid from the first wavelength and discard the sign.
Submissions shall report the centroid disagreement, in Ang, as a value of 90.5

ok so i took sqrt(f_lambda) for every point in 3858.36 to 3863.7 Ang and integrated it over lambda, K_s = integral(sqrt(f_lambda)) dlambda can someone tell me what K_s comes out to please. 16.7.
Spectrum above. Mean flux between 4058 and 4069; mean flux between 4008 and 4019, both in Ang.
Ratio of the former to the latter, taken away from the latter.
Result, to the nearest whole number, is 33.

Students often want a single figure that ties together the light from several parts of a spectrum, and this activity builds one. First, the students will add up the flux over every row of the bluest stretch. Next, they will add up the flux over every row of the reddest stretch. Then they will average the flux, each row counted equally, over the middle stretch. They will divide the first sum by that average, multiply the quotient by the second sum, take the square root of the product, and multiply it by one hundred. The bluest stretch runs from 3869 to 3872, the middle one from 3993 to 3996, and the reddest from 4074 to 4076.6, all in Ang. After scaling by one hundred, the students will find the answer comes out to 1075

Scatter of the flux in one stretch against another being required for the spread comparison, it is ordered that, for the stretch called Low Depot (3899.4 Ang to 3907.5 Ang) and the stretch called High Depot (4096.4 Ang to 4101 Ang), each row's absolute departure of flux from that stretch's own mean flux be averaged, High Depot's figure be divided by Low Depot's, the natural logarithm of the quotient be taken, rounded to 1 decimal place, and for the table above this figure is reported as 0.0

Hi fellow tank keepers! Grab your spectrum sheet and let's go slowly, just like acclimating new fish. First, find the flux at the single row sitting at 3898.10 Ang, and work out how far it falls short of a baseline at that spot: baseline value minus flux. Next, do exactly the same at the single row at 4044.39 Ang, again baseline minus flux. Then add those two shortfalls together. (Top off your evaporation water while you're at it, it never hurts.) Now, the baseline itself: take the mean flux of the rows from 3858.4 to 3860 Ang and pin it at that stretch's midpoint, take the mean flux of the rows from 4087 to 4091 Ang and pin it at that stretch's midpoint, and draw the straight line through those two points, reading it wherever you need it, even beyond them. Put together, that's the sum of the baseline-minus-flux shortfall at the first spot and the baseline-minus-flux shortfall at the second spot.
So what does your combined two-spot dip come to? 18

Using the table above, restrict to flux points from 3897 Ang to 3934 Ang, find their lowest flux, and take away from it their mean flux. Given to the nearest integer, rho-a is -10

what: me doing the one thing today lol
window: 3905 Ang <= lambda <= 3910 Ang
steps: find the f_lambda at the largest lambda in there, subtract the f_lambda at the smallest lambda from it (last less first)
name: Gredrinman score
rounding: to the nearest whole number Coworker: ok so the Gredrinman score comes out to 9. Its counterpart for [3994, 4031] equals -7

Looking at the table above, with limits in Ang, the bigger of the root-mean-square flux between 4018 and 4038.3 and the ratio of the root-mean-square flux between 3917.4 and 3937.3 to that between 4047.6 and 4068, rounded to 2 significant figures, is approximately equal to 32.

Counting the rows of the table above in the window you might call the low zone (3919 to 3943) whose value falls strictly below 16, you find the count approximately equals 24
